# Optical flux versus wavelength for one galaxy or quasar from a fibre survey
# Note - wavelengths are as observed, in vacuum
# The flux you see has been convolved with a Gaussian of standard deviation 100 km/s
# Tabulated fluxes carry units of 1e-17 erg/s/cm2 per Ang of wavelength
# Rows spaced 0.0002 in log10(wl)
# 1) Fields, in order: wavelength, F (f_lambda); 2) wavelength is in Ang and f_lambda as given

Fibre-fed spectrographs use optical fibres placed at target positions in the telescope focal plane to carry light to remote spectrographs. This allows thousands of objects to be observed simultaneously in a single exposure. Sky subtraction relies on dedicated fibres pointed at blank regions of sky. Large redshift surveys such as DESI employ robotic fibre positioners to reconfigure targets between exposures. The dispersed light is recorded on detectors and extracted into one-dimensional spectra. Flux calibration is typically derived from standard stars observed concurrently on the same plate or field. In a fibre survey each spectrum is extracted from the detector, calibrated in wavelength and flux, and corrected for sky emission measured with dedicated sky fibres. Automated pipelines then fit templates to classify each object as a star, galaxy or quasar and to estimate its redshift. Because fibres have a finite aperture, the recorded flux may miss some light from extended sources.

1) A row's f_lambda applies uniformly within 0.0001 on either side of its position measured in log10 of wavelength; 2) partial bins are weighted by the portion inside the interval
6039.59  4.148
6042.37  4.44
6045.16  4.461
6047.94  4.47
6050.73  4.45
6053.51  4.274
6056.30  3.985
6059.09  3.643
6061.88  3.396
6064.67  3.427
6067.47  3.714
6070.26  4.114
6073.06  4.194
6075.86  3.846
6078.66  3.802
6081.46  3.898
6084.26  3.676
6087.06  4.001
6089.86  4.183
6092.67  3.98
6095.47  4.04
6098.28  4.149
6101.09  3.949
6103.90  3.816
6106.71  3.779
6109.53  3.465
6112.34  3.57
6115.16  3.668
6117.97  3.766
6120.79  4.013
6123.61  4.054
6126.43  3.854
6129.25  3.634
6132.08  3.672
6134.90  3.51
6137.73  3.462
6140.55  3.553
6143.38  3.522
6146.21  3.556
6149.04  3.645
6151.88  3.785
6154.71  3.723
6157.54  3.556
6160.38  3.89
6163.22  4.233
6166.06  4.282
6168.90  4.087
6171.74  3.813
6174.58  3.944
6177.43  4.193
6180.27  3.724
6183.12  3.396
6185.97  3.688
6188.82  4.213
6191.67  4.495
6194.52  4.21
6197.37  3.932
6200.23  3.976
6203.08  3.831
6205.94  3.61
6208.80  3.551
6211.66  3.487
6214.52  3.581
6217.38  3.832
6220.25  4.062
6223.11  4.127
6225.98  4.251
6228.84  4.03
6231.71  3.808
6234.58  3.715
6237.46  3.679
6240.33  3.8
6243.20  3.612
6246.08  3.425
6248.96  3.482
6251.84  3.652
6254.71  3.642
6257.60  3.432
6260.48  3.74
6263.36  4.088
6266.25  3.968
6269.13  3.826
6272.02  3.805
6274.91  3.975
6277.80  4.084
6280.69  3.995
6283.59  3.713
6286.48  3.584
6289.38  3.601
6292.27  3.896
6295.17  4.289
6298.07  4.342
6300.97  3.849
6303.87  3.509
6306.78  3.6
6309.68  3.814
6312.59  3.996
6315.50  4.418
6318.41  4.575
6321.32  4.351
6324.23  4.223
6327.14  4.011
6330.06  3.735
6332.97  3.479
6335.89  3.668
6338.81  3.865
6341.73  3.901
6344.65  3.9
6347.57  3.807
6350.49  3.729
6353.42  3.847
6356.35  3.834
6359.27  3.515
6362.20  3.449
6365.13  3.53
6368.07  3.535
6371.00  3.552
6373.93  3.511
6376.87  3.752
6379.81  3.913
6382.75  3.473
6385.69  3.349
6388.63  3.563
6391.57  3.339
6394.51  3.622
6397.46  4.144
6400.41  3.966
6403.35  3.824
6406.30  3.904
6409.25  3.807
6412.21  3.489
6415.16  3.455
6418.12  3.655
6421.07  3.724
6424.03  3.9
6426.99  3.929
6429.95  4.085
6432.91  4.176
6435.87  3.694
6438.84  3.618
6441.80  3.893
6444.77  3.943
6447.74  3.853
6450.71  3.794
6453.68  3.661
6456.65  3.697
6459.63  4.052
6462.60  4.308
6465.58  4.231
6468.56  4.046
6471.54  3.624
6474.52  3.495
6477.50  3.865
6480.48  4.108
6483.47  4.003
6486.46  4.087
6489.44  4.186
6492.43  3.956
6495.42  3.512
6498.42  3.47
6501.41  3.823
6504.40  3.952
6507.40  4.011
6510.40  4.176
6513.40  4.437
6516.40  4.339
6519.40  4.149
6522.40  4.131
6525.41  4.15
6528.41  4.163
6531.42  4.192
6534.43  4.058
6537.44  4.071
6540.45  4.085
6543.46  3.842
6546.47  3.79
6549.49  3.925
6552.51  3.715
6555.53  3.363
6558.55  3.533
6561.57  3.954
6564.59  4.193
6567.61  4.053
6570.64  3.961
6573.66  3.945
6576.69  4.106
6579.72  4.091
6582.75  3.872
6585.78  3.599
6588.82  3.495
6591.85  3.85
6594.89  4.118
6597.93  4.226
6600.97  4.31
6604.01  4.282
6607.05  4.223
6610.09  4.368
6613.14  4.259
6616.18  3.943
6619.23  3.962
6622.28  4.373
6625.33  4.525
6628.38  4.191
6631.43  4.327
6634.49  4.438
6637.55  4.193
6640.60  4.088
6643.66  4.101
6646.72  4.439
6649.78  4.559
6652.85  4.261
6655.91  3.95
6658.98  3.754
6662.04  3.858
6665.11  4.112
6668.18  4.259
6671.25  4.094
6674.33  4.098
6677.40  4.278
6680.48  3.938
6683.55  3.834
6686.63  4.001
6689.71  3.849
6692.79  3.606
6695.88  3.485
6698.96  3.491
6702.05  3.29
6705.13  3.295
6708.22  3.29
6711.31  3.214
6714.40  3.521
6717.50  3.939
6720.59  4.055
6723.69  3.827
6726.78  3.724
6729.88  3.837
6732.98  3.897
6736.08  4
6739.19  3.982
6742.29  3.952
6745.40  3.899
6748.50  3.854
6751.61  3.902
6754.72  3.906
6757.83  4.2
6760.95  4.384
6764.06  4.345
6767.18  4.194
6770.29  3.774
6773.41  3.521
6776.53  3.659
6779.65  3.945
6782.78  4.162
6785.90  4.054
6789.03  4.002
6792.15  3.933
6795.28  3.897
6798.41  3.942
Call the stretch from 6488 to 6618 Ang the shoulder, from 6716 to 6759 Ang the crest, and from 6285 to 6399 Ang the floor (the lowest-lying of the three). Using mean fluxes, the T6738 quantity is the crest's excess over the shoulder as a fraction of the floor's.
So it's -0.02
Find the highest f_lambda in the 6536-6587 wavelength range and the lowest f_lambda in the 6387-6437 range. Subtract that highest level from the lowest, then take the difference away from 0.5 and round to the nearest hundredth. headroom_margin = 1.35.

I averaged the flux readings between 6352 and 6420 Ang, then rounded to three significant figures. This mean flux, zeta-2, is 3.65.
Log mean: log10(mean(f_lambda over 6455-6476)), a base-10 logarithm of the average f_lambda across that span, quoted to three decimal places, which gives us 0.593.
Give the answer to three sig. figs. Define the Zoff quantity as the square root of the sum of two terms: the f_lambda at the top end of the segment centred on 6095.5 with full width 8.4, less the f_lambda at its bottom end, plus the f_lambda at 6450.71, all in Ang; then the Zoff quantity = 1.99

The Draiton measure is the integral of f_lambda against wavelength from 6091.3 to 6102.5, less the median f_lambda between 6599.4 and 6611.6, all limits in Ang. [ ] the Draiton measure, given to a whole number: 41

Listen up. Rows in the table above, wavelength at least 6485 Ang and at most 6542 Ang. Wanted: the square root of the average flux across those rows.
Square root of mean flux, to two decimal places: 2.01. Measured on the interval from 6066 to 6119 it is 1.97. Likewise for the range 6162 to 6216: 1.98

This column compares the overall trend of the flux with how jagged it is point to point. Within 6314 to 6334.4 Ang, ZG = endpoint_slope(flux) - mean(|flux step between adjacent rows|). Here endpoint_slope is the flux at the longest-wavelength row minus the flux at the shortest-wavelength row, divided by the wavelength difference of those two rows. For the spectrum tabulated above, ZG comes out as -0.26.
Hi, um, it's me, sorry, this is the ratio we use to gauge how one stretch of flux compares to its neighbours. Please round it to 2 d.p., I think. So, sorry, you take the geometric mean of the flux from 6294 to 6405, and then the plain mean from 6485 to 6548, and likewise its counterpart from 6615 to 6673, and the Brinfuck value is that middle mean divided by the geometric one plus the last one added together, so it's 0.50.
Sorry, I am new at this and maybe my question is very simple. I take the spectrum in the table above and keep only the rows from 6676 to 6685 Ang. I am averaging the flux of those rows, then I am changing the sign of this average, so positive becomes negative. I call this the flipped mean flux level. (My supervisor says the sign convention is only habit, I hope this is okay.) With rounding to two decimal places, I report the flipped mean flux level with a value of -4.02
